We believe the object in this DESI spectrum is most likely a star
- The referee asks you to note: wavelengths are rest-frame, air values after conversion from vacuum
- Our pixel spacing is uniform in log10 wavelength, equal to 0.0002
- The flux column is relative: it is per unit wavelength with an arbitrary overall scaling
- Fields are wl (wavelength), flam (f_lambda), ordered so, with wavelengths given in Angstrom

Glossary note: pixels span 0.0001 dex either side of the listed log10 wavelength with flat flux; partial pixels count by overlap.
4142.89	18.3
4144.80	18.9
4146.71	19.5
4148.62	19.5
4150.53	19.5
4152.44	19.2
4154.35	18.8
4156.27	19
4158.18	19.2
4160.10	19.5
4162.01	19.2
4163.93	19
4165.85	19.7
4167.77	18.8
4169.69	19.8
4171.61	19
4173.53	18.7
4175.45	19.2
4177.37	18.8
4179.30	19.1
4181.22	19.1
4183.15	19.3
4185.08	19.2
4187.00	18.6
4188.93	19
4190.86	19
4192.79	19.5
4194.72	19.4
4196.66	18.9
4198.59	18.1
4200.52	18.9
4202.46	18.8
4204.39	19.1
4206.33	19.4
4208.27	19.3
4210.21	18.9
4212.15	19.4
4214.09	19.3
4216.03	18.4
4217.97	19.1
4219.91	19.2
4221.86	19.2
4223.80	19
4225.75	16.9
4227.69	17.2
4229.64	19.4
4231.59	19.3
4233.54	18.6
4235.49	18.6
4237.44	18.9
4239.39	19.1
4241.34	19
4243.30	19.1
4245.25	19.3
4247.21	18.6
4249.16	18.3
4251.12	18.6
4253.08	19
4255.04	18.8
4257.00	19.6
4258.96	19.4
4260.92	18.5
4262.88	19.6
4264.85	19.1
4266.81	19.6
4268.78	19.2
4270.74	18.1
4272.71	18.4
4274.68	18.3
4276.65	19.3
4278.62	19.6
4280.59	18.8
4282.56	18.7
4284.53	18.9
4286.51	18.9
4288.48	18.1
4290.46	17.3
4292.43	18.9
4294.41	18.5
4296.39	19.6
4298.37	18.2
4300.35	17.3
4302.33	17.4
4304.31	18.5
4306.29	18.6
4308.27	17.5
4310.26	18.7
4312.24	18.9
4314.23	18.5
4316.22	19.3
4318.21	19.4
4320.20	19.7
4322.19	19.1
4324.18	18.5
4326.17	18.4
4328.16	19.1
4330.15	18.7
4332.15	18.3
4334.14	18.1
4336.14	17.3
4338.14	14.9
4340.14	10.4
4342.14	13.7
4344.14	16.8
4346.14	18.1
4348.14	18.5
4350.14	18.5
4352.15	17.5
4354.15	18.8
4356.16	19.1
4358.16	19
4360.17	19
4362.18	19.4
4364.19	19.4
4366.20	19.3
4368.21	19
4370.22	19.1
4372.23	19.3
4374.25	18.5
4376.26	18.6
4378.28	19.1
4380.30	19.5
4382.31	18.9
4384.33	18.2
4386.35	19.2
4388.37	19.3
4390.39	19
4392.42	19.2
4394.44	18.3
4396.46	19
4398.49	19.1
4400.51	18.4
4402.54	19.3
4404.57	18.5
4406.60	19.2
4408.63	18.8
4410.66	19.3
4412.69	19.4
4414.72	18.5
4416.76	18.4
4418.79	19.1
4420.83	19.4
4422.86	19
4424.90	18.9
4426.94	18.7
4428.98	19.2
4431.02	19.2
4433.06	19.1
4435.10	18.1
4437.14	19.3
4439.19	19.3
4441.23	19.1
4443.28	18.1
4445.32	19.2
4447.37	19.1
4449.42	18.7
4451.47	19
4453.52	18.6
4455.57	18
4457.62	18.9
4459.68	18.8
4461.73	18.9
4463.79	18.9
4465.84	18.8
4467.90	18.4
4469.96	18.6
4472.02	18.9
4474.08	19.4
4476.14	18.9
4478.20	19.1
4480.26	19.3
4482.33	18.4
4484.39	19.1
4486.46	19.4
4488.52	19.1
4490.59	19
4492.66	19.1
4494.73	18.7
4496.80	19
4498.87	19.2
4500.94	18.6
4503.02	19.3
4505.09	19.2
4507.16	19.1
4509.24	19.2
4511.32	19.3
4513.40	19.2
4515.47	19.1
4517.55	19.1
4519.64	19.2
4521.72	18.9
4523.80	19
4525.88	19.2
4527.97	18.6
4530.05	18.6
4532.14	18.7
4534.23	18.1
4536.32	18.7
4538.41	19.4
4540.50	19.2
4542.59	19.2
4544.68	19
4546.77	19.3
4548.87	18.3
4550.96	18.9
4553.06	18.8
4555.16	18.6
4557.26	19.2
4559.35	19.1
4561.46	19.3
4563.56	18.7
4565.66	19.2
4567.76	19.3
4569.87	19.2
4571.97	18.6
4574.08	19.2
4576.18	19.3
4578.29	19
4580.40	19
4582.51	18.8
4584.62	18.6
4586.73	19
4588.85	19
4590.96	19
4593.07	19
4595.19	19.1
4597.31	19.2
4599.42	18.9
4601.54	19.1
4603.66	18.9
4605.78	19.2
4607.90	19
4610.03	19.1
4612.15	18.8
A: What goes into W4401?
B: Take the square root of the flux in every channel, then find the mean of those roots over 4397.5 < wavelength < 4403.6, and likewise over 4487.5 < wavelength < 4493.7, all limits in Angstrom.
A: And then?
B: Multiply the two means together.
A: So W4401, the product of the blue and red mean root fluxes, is 19.0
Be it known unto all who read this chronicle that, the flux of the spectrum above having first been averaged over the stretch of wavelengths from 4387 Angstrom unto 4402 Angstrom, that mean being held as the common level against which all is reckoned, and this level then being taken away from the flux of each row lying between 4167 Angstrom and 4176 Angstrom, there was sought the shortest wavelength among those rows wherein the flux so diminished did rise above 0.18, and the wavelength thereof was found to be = 4169.69 Angstrom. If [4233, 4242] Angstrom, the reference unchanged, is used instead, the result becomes 4239.39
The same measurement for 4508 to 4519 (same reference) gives 4509.24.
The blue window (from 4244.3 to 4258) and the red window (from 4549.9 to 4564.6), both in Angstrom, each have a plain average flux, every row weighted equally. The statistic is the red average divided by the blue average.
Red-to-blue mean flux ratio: 1.00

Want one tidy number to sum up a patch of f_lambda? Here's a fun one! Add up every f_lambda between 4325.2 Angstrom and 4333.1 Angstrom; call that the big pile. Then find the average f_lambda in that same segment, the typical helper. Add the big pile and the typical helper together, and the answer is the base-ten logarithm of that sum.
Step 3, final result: 1.97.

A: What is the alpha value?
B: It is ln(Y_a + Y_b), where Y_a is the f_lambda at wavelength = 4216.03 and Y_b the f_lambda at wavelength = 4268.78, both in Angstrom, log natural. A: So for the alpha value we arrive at 3.627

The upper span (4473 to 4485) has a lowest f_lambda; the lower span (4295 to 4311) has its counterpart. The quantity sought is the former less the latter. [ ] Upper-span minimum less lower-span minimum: 1.1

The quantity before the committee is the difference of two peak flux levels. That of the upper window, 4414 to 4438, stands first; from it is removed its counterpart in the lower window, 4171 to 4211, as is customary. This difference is -0.10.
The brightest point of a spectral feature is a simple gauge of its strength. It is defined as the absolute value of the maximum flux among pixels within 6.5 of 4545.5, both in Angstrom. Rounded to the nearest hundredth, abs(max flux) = 19.30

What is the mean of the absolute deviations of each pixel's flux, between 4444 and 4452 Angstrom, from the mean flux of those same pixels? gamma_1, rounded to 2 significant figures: 0.15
